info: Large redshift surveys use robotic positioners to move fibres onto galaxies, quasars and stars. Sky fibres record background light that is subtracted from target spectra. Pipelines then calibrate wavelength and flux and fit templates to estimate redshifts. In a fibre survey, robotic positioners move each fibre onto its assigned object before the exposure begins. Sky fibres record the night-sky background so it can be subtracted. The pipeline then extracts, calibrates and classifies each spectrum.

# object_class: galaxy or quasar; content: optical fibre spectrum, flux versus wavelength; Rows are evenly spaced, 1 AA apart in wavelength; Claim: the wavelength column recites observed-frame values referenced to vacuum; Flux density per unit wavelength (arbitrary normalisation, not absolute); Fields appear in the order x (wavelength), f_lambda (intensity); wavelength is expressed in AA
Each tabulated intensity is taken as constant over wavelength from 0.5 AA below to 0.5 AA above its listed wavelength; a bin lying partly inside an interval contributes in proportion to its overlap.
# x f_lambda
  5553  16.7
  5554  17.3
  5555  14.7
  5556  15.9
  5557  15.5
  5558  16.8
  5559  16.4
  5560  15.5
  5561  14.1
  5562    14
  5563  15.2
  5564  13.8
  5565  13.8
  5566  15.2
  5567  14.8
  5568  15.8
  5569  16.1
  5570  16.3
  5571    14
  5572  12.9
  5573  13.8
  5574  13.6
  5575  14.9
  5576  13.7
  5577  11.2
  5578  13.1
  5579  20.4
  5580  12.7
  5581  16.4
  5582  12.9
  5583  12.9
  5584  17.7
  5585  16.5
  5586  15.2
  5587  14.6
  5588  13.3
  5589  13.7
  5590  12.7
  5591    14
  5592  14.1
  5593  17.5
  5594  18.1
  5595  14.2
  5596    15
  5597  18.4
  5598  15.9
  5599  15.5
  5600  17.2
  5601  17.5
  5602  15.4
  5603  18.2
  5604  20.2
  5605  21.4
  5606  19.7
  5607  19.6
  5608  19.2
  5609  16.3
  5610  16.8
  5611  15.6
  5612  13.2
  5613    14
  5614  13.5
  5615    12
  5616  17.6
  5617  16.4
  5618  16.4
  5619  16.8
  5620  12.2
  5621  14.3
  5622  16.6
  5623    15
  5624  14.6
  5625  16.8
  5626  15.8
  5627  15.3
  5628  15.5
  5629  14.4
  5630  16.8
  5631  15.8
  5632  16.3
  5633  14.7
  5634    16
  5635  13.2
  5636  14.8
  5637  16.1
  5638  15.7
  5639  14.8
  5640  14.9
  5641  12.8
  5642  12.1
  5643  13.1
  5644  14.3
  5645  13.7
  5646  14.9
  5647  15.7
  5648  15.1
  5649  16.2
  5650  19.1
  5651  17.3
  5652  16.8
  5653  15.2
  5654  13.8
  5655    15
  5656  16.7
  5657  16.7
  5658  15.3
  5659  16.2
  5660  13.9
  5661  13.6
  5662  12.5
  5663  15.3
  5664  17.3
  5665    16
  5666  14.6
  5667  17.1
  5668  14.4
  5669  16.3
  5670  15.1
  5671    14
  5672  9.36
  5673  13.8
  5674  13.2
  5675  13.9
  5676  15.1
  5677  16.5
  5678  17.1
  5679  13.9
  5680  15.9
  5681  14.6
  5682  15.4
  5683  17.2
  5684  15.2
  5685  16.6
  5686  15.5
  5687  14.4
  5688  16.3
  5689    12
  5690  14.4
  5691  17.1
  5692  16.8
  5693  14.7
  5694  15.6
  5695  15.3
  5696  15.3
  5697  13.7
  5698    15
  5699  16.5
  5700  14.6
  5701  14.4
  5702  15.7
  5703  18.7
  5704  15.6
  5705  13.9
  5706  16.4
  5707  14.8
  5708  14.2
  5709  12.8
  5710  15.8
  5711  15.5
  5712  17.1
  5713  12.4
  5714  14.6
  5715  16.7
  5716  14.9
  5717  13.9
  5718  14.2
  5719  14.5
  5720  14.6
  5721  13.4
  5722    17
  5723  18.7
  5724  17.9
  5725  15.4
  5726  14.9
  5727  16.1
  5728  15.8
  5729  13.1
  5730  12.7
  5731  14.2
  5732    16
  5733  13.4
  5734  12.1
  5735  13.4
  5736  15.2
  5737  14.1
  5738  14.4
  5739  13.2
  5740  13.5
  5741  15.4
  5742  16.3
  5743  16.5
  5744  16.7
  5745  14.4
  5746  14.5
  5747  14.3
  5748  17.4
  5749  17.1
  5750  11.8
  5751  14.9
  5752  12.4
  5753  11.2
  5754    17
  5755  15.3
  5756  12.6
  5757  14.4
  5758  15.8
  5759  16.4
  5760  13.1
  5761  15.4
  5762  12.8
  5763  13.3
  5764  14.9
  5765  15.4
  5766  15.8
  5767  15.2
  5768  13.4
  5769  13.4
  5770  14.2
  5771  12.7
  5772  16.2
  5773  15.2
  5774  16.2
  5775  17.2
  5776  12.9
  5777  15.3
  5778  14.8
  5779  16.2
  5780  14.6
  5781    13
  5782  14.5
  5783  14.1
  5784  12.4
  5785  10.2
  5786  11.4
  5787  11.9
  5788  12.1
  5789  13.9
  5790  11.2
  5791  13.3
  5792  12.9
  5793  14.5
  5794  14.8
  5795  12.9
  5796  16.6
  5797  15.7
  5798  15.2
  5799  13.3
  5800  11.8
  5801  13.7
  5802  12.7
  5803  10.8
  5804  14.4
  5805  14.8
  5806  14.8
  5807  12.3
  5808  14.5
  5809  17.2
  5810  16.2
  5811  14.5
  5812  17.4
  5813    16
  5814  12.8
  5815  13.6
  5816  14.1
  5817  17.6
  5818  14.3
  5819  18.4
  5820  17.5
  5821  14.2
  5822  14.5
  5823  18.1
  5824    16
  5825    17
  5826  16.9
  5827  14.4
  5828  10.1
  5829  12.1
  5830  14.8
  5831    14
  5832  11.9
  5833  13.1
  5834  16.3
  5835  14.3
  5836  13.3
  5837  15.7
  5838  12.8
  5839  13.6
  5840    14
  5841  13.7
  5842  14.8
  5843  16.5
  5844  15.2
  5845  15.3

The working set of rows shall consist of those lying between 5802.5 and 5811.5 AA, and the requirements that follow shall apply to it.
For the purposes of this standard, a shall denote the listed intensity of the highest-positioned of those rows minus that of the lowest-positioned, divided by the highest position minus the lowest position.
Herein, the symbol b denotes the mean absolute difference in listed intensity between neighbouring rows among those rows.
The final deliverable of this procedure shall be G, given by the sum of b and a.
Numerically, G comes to 2.2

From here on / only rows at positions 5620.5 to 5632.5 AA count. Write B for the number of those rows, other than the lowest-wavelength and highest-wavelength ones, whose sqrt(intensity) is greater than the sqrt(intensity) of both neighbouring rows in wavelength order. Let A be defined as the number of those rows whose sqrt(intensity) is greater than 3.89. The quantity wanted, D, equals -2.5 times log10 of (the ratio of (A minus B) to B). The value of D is 0.0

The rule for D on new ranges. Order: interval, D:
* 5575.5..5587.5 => 0.4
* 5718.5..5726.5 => 0.0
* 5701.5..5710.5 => -0.4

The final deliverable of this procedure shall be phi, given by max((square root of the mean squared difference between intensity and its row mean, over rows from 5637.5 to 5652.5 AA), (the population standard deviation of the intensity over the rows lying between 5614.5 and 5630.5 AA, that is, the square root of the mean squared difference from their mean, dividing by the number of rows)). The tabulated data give 1.76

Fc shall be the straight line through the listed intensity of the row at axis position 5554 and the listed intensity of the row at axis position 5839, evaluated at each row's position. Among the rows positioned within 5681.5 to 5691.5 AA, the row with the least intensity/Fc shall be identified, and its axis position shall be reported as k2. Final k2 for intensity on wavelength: 5689 AA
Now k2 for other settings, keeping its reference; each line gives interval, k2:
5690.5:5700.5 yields 5697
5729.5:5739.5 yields 5734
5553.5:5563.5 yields 5562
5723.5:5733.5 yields 5730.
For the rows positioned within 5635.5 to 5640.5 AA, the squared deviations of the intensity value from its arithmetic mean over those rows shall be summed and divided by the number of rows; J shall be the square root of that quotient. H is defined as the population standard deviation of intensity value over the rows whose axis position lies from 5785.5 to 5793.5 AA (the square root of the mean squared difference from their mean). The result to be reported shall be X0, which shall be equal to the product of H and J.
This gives 0.6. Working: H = 1.1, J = 0.54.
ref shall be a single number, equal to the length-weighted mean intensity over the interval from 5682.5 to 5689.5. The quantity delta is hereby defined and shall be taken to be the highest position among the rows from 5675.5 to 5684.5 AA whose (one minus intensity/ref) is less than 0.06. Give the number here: 5684 AA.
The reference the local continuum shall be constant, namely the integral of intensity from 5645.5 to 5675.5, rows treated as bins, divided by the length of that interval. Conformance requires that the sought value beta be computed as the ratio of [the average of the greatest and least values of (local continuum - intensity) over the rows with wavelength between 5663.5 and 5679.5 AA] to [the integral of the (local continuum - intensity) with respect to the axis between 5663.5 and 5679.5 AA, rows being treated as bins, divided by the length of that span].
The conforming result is 6.2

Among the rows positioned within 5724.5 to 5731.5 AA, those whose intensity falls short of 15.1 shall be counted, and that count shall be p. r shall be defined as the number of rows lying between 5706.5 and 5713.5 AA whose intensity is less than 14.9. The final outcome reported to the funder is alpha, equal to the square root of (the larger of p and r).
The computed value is 2.00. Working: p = 4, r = 4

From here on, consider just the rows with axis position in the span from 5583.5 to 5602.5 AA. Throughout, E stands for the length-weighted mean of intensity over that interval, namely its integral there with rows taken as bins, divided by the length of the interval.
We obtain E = 15.6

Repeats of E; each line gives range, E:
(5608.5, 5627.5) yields 15.2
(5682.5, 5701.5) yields 15.3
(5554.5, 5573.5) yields 15.0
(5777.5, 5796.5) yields 13.4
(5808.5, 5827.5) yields 15.8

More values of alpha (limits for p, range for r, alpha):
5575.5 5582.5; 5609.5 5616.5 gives 2.24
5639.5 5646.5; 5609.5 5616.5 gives 2.65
